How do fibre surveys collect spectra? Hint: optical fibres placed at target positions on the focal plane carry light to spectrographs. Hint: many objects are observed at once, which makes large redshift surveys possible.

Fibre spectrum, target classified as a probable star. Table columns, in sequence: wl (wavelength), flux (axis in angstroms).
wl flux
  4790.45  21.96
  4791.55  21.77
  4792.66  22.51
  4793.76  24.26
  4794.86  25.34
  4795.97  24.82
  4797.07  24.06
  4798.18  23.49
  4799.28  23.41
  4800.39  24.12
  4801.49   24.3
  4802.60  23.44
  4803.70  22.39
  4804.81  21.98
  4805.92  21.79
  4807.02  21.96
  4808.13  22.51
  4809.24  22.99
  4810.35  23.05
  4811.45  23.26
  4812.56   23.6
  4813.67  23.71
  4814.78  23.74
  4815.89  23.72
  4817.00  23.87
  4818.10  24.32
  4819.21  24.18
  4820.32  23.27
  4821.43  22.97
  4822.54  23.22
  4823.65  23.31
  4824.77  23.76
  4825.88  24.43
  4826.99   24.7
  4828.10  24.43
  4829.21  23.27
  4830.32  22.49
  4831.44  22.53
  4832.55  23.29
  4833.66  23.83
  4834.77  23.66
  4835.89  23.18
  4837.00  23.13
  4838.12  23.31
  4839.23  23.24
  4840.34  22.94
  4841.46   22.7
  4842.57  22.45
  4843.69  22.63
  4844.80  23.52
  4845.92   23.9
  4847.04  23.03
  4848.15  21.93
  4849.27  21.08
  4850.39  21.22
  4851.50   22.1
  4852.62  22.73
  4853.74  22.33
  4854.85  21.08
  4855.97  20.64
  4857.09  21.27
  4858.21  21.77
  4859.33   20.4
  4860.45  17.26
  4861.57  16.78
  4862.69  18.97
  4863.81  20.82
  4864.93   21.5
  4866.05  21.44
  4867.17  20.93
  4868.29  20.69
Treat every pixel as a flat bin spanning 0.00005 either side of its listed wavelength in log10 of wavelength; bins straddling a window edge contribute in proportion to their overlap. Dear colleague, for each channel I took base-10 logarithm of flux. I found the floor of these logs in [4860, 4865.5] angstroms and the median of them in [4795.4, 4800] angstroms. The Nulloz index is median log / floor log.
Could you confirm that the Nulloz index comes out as 1.12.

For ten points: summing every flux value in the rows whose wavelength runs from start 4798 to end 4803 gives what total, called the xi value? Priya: 119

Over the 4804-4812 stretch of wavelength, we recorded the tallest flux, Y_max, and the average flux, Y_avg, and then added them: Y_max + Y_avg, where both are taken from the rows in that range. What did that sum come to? 45.8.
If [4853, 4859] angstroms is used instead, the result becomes 43.7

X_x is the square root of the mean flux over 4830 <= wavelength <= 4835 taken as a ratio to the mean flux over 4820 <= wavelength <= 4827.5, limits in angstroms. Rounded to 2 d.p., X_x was 0.99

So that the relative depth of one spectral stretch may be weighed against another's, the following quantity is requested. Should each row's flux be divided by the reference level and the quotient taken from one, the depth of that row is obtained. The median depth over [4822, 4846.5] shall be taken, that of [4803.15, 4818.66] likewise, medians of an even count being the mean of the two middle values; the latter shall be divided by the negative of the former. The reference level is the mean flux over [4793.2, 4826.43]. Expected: -1.5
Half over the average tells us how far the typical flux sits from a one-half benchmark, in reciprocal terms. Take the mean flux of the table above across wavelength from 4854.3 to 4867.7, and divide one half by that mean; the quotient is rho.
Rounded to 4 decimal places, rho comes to 0.0247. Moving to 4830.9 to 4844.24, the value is 0.0217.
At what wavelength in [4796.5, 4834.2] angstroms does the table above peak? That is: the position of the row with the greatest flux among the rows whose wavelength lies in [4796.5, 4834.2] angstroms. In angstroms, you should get 4826.99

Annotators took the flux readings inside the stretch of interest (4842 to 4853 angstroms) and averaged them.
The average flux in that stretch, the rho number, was 22.5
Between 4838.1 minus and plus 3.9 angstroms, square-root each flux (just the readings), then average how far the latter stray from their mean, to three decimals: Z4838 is 0.022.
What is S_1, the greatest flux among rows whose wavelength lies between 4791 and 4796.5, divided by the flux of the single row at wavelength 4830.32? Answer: 1.13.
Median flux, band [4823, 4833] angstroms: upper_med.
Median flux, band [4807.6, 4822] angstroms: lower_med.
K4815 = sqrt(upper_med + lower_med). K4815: 6.85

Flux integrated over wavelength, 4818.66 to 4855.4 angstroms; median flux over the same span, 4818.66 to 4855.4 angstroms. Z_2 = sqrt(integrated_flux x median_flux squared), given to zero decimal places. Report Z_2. 674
